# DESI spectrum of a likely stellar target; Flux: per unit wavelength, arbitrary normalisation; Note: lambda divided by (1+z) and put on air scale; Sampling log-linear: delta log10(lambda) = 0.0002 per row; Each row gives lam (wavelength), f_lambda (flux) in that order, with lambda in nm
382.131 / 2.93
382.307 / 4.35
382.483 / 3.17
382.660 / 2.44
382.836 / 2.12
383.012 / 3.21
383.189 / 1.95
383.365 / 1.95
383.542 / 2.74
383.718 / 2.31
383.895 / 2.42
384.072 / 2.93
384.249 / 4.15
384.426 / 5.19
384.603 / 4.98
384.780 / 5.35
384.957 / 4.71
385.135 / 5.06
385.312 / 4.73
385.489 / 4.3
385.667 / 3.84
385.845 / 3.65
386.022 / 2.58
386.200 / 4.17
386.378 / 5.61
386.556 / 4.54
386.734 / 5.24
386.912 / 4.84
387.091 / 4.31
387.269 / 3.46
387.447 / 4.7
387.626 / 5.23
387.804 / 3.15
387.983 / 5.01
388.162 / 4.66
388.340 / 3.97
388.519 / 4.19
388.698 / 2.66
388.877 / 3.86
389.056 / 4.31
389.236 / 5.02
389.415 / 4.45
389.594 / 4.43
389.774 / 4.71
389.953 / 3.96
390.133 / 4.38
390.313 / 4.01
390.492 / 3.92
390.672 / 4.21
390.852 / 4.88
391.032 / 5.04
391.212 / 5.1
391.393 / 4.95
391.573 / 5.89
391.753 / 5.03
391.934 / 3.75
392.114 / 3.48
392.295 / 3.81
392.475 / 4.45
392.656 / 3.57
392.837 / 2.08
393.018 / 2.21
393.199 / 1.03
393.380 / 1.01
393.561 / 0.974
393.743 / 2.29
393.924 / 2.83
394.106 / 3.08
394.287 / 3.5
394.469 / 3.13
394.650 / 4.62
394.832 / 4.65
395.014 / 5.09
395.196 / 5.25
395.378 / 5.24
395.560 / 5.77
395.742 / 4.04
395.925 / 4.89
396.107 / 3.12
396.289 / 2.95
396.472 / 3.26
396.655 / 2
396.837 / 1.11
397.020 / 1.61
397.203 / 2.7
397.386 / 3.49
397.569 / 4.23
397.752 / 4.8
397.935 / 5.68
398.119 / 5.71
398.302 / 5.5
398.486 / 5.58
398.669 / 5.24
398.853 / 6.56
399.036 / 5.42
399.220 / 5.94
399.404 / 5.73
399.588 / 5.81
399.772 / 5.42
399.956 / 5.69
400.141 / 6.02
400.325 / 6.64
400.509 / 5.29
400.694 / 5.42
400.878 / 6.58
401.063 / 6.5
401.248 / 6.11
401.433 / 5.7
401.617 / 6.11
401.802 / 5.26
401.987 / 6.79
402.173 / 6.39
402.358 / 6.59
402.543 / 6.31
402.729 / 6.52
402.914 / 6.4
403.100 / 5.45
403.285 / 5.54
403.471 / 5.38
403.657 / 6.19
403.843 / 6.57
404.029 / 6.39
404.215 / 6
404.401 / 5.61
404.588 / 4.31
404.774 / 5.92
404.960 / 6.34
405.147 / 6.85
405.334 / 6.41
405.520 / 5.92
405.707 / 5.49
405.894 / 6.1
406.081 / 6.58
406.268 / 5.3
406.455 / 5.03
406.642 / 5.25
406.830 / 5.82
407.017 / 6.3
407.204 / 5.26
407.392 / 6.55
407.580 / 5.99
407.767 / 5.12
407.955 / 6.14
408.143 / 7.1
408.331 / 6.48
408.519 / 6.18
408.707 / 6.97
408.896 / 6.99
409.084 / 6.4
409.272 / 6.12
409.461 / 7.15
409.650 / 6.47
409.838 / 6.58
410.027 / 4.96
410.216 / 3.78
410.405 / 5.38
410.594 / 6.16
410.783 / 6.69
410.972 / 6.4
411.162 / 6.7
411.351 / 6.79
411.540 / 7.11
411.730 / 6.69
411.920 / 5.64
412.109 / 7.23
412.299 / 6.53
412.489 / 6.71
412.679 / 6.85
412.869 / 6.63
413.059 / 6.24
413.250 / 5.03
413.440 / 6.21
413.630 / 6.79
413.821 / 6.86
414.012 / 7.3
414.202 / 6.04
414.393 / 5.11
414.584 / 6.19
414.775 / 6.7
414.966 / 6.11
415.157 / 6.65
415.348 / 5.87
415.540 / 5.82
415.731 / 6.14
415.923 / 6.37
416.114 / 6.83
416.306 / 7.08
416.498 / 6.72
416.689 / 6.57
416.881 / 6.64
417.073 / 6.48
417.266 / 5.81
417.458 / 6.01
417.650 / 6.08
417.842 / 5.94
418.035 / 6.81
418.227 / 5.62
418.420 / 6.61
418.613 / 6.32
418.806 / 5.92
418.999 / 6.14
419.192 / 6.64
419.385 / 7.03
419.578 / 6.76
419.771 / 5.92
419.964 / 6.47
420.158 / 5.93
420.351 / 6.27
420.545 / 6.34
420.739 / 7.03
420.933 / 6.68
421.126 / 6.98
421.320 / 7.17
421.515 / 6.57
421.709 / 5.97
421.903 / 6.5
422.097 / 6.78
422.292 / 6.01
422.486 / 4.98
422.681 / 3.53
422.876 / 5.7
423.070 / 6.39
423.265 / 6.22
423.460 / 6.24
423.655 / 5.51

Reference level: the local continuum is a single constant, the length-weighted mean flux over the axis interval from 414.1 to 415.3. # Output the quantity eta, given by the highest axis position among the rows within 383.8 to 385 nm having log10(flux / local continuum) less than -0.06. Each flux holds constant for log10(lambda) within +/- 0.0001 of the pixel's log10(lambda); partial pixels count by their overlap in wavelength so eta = 384.957 nm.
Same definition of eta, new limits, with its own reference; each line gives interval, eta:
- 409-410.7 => 410.216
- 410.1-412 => 410.216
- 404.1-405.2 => 404.588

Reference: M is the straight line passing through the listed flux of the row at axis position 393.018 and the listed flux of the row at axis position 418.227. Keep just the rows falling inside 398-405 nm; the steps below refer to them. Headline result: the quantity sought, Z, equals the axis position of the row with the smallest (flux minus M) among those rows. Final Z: 404.588 nm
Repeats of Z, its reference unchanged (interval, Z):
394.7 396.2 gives 396.107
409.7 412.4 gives 410.216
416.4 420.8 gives 418.227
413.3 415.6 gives 414.393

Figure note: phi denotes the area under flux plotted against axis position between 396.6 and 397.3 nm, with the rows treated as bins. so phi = 1.3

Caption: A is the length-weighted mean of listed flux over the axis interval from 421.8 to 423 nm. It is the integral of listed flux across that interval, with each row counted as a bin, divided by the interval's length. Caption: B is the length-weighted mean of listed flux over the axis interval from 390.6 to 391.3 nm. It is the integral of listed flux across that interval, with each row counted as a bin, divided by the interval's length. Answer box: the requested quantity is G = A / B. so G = 1.2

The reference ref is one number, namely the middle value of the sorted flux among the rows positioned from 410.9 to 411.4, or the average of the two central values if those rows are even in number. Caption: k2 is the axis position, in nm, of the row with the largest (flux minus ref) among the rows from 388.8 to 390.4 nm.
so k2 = 389.236 nm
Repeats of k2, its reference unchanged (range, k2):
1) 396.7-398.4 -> 398.119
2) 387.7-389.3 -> 389.236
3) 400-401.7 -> 400.325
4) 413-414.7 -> 414.012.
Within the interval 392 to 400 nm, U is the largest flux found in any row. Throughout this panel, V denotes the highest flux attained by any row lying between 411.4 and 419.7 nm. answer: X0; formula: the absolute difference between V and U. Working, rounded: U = 6.56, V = 7.3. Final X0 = 0.7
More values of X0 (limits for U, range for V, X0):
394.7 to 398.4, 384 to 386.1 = 0.4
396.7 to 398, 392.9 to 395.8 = 0.1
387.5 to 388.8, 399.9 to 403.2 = 1.6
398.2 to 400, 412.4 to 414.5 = 0.7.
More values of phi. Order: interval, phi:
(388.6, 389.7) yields 4.5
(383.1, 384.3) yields 3.1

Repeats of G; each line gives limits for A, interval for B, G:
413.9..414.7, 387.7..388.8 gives 1.6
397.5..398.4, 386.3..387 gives 1.0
